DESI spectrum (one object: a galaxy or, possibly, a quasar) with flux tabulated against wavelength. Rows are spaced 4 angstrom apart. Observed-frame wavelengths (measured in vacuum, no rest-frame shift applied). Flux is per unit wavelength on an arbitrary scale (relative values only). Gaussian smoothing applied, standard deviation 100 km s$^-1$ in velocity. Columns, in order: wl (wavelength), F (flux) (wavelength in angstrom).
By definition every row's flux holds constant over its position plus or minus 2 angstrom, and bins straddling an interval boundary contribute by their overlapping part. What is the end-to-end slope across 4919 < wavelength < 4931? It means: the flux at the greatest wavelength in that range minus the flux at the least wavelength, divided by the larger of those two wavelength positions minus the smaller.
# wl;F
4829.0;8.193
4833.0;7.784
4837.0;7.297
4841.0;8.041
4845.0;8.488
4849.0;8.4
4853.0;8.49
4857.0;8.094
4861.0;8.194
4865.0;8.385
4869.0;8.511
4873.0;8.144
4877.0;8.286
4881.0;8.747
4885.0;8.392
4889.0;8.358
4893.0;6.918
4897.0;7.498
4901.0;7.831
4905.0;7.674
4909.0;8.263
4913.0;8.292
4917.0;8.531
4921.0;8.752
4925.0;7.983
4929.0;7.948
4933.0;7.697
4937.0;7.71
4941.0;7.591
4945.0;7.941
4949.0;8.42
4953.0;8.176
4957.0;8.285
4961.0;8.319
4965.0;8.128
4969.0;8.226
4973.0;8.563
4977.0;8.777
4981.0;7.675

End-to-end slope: -0.10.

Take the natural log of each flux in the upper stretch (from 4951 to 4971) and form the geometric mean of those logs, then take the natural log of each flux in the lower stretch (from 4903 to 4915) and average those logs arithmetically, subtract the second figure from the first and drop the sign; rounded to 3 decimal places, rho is 0.019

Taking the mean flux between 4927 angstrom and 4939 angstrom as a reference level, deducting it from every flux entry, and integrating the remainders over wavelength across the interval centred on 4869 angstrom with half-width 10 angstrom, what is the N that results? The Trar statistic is 10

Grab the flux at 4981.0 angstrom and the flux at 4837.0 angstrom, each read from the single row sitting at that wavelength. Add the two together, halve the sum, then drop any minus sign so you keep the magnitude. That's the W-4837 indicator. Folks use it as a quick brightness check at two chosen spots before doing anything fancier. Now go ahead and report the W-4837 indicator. 7.49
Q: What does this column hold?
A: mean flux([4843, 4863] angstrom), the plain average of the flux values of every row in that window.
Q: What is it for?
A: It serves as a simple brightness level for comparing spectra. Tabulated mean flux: 8.33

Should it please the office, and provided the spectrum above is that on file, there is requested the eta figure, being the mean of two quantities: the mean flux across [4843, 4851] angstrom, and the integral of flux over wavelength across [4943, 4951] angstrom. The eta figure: 36.9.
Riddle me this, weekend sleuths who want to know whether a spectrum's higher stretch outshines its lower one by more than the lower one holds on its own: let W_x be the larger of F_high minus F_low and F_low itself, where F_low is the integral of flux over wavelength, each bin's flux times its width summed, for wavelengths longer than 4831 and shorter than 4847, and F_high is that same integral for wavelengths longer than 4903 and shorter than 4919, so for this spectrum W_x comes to 126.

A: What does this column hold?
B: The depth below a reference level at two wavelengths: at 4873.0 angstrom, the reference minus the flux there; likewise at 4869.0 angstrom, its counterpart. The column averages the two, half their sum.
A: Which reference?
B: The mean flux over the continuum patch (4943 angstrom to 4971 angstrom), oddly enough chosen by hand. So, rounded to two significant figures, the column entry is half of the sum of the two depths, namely -0.11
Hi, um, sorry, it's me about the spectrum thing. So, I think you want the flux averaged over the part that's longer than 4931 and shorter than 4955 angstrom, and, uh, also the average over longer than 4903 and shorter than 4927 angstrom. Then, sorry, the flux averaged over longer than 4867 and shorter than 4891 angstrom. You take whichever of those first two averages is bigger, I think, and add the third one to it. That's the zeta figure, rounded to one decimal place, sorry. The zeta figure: 16.7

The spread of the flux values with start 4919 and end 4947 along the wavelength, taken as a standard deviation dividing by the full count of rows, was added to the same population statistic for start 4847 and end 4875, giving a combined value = 0.52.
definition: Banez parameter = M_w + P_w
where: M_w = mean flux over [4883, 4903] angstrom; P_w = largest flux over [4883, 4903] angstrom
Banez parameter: 16.2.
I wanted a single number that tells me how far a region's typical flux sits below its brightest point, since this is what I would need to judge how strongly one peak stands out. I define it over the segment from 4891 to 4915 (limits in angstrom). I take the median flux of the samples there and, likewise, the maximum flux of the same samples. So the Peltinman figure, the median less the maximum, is -0.5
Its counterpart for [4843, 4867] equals -0.1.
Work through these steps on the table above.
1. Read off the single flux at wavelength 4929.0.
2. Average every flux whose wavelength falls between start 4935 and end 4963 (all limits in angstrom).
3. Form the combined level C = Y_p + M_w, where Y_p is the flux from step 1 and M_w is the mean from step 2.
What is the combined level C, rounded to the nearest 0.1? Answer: 16.0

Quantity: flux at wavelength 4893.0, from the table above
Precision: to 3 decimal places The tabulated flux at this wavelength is 6.918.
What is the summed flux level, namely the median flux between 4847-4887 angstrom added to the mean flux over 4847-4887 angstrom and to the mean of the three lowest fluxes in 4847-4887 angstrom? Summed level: 24.9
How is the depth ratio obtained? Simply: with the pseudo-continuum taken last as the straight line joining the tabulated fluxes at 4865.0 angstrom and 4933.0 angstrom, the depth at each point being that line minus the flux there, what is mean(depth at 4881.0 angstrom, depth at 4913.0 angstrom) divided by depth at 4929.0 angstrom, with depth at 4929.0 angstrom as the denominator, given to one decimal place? 2.2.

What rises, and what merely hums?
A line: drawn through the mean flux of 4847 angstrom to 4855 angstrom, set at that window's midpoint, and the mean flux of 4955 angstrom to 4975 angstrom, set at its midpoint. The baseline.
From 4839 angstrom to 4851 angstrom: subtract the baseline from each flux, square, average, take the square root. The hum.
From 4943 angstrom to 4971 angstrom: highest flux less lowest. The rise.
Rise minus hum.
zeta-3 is 0.24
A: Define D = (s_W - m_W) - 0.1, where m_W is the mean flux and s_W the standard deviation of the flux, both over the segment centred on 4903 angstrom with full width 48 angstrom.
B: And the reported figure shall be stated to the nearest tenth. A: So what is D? -7.7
